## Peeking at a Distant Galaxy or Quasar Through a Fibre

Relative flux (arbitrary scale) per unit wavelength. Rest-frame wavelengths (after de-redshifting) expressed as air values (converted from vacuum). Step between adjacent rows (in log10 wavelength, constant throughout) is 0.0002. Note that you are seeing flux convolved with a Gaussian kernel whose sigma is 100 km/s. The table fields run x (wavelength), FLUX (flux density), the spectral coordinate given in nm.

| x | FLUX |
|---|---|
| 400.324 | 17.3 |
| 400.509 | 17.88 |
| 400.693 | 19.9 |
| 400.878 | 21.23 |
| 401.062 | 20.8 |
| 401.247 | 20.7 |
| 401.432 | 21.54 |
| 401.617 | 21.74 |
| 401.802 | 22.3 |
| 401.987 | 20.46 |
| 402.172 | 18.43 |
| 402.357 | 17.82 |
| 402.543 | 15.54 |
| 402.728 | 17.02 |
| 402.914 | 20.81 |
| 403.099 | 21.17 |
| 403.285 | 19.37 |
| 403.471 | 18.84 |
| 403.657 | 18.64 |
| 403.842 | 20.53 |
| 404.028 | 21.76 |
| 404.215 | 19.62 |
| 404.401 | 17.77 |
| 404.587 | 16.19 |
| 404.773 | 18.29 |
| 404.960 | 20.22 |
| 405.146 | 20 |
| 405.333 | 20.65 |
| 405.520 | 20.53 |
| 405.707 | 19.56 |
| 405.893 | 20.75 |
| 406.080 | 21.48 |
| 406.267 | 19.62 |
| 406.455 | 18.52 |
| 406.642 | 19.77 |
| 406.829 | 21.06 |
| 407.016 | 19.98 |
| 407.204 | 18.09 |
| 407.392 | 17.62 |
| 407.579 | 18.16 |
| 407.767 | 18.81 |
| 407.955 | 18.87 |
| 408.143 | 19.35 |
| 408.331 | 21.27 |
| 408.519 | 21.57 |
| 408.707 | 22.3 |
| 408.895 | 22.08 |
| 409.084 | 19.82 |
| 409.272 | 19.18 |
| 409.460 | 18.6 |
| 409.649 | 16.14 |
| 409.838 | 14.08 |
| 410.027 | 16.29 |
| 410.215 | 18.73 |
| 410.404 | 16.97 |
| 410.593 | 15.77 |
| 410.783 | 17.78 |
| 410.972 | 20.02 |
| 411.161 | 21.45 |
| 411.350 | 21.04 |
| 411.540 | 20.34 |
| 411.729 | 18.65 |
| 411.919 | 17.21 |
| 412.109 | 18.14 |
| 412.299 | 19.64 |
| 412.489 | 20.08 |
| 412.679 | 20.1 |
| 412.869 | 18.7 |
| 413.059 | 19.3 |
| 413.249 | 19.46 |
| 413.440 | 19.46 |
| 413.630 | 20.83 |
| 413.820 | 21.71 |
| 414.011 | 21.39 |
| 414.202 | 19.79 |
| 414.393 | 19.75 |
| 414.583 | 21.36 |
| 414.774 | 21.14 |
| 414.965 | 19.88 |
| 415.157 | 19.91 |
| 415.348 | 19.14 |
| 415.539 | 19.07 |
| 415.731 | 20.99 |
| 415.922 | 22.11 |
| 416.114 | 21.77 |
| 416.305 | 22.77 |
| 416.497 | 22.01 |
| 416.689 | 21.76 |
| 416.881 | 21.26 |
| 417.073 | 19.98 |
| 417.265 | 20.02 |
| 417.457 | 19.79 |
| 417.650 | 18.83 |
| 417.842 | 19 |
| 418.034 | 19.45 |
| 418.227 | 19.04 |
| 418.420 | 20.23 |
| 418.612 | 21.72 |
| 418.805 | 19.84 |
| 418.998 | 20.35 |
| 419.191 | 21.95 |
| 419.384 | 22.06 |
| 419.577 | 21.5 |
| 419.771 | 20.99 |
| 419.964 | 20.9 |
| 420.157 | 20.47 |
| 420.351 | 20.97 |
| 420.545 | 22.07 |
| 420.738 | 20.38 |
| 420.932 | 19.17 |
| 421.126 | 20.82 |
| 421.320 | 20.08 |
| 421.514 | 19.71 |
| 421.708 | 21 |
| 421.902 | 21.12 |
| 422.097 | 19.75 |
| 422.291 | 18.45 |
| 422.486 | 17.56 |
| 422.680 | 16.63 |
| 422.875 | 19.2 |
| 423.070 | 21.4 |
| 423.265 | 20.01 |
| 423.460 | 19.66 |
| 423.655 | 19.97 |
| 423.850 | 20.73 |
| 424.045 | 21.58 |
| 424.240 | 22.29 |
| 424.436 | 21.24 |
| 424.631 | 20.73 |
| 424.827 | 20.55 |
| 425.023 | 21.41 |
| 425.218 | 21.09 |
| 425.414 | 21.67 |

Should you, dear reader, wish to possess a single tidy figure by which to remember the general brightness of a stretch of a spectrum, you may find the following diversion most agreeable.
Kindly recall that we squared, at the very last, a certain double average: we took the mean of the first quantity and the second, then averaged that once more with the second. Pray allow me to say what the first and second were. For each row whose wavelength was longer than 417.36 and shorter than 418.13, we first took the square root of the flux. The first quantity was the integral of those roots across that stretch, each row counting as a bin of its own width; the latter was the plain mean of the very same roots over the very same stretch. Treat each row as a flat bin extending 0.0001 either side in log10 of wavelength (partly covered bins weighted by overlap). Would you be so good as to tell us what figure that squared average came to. 17.1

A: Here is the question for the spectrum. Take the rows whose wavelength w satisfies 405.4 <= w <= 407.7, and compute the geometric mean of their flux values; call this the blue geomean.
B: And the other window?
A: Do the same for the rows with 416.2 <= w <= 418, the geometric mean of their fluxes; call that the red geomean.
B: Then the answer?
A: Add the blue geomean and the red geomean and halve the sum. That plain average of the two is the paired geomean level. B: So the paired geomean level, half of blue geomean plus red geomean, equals 20.1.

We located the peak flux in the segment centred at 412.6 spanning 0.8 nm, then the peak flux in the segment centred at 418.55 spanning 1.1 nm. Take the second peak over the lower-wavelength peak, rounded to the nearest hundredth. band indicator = 1.08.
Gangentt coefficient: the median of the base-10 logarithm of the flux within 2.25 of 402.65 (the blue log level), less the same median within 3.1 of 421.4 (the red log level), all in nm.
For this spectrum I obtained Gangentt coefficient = -0.018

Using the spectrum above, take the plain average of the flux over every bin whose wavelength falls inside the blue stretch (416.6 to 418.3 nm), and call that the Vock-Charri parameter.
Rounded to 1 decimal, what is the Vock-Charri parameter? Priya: 19.9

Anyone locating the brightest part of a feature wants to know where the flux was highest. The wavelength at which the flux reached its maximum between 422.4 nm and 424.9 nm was 424.240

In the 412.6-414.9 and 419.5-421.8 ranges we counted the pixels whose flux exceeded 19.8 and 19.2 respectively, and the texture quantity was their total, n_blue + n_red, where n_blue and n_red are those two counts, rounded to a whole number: 17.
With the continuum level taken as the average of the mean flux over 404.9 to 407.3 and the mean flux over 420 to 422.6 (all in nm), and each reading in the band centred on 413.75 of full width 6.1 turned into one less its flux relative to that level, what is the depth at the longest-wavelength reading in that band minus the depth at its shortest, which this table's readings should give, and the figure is -0.20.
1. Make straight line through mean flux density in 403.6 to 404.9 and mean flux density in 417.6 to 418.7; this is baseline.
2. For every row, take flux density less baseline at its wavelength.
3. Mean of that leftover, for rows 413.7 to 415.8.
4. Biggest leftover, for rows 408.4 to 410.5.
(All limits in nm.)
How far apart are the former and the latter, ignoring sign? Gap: 2.25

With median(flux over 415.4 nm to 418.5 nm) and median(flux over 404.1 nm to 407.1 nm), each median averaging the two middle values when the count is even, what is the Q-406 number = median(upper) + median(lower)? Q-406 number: 40.0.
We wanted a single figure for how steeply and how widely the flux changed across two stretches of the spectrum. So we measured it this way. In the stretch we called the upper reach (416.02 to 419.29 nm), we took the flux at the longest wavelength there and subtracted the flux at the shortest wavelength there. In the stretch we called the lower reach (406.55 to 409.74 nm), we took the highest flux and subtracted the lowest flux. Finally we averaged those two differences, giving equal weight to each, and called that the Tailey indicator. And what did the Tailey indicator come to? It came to 3.2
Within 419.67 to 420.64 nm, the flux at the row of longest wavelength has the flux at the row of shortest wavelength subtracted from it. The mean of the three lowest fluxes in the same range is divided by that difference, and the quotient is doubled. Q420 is 38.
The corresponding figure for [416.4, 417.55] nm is -18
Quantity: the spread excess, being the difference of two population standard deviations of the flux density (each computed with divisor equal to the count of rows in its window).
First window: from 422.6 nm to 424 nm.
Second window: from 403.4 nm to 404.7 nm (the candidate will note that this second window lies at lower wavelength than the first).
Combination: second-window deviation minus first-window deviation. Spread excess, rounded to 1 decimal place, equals 0.3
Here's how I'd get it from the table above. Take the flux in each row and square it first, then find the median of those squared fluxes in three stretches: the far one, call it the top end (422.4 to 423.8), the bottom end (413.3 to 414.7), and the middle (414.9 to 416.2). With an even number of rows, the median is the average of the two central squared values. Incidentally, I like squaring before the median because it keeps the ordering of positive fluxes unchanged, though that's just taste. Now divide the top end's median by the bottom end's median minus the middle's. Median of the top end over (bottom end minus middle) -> 10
